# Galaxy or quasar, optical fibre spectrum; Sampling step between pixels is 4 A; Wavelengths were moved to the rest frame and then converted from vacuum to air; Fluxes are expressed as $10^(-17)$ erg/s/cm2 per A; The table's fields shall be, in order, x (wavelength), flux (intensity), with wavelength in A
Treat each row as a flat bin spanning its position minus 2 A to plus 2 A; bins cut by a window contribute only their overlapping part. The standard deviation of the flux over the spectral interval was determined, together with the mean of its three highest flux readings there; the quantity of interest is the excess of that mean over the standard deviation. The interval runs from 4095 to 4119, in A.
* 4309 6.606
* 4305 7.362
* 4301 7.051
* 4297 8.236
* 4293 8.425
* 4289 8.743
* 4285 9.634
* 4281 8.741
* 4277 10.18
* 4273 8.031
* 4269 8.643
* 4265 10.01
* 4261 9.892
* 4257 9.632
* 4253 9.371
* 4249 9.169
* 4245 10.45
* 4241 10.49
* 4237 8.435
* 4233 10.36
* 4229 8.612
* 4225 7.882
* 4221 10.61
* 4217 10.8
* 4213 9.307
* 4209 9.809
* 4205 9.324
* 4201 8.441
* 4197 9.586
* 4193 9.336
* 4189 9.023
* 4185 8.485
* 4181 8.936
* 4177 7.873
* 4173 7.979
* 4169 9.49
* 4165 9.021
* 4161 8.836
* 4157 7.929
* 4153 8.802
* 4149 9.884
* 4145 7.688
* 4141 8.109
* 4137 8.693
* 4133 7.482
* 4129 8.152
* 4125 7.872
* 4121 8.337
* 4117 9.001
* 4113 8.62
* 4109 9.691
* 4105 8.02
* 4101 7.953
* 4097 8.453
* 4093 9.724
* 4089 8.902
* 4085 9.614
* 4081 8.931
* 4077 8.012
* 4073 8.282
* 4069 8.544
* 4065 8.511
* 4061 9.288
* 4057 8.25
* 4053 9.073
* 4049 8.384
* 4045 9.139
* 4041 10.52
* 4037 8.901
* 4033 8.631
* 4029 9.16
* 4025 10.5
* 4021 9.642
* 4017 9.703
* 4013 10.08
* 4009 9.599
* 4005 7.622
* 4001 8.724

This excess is 8.5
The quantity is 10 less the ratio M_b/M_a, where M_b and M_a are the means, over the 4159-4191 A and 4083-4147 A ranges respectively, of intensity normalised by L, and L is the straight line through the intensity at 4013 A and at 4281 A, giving 8.94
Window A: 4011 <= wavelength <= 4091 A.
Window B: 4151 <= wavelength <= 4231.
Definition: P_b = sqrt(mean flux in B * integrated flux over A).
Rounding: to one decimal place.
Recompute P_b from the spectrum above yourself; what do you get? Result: 81.0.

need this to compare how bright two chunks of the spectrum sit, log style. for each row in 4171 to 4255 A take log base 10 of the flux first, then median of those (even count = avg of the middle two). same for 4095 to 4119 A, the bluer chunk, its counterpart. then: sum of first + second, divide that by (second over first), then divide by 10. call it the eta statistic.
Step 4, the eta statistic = 0.198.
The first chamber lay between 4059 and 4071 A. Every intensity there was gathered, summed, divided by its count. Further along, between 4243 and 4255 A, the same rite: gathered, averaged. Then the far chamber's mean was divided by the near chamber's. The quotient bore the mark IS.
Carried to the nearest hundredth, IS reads 1.10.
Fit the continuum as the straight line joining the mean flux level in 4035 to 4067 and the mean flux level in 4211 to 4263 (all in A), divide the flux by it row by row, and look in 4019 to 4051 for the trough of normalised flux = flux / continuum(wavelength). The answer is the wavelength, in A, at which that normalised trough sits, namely 4049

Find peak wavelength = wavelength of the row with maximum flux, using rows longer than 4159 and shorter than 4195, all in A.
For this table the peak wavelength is 4169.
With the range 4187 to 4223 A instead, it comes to 4217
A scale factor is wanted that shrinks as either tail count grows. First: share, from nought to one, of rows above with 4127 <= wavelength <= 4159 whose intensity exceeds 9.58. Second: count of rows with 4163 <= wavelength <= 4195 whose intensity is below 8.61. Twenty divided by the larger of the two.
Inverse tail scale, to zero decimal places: 7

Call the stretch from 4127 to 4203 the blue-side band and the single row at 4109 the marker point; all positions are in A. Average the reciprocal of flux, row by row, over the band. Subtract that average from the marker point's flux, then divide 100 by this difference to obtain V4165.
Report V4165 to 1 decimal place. 10.4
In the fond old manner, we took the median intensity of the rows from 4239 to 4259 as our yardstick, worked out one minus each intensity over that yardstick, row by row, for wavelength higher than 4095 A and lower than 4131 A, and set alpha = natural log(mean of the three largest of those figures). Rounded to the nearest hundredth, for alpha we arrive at -1.74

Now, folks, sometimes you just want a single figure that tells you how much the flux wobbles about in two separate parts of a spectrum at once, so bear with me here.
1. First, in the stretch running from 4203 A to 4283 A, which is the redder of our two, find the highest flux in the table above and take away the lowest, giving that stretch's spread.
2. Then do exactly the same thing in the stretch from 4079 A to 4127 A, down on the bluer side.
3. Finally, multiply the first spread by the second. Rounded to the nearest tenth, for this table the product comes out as 5.4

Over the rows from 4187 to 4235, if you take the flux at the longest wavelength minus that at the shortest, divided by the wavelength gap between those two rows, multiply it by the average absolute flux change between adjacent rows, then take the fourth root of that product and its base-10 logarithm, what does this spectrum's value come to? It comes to -0.38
